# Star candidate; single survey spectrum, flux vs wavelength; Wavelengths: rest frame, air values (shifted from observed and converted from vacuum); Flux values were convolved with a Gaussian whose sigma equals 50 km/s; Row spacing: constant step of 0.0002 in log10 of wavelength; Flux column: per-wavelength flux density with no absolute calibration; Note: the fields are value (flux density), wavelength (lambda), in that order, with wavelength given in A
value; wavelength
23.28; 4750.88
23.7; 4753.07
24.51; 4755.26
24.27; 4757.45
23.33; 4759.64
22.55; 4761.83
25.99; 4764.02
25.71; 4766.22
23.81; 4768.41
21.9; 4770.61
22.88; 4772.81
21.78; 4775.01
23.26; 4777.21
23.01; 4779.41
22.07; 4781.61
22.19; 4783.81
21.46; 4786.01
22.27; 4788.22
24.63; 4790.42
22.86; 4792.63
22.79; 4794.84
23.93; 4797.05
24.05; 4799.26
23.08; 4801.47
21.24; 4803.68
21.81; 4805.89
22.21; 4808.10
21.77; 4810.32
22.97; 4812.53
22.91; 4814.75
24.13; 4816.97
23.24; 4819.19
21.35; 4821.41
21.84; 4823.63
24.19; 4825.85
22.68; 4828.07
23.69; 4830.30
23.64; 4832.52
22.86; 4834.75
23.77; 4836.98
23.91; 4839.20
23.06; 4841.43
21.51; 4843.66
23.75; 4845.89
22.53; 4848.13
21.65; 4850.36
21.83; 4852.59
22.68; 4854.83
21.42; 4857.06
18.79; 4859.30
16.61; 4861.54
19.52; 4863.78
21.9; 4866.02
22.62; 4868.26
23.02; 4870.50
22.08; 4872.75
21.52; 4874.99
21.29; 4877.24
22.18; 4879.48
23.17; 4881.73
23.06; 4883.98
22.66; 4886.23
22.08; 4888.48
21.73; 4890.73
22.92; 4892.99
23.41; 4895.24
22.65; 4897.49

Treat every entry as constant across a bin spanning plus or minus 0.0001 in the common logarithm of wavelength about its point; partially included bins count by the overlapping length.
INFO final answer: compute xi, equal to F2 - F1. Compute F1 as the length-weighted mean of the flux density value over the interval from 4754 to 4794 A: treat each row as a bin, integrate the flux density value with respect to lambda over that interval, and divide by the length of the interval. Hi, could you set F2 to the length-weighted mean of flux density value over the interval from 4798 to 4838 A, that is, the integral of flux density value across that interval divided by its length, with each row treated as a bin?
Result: -0.4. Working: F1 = 23.2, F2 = 22.9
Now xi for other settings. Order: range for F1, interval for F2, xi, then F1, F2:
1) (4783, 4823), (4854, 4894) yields -1.1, 22.7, 21.6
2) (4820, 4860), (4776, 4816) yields 0.1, 22.6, 22.7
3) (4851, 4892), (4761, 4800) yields 1.6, 21.6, 23.2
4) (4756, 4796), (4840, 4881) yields -1.6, 23.2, 21.6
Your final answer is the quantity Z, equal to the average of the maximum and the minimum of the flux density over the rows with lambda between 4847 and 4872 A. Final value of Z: 19.8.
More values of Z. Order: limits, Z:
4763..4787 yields 23.7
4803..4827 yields 22.7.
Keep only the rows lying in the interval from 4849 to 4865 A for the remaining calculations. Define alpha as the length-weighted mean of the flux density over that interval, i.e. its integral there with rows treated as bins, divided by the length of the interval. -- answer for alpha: 20.4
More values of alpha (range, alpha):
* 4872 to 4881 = 21.8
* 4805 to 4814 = 22.2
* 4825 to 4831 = 23.5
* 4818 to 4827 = 22.7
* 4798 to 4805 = 22.8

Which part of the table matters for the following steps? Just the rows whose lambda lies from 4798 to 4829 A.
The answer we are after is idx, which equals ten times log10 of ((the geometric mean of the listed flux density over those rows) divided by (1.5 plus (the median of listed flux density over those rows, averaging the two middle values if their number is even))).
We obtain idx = -0.30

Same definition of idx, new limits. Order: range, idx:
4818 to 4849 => -0.30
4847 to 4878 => -0.40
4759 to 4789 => -0.23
